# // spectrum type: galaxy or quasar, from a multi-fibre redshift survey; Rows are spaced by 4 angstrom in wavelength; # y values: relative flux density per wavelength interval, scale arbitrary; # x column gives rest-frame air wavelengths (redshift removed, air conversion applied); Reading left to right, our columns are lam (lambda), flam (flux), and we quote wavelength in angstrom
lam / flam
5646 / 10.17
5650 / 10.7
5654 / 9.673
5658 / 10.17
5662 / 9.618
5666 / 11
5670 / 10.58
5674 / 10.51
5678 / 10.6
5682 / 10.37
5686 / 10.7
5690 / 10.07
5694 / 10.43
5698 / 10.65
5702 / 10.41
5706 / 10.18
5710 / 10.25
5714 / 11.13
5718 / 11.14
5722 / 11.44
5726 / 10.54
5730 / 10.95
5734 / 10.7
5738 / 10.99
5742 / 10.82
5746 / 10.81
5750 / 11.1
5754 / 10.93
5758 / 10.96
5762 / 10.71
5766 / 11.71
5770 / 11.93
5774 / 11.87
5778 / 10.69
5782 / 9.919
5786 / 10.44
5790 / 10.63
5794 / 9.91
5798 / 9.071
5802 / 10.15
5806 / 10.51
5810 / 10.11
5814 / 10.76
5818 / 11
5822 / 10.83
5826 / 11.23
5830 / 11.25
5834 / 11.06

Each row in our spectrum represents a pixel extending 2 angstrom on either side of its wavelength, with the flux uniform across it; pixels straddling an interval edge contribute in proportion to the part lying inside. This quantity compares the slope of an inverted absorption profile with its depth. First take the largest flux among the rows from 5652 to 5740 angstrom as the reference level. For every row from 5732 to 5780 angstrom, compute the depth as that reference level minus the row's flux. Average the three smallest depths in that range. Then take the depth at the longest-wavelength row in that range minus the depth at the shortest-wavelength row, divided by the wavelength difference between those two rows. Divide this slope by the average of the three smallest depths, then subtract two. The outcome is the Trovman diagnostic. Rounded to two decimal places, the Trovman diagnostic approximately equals -2.00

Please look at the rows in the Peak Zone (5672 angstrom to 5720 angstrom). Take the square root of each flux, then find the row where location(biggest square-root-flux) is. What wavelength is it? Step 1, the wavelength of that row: 5718 angstrom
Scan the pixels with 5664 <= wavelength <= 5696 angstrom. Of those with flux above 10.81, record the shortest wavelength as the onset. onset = 5666 angstrom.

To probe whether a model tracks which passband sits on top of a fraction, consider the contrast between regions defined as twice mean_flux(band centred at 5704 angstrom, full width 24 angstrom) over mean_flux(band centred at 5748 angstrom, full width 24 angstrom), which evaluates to 1.922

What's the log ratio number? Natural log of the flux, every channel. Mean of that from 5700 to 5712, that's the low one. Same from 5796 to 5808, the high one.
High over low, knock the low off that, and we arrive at -1.347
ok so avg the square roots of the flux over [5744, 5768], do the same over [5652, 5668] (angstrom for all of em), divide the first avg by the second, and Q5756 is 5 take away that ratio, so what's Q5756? 3.96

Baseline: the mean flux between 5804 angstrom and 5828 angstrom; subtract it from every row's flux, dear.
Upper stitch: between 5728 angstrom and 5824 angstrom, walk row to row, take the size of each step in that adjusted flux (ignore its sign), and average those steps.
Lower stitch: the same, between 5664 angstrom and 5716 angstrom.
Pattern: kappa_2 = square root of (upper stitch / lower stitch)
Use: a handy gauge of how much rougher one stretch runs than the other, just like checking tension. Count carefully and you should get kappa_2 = 1.17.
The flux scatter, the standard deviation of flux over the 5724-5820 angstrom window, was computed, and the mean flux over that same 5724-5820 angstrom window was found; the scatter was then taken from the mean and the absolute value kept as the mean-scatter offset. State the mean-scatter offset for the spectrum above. 10.1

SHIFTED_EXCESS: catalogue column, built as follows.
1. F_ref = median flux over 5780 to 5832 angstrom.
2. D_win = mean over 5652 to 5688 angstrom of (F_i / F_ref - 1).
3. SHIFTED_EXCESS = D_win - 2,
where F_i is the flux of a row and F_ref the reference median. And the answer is -2.01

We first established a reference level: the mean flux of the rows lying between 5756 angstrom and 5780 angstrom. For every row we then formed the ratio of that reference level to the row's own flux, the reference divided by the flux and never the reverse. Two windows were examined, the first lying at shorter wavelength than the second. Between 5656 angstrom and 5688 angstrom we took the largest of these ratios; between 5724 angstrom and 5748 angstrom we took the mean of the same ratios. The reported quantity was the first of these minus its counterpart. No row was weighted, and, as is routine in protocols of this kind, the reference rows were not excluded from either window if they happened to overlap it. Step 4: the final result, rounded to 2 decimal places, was 0.13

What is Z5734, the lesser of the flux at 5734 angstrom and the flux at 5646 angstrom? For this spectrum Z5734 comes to 10.2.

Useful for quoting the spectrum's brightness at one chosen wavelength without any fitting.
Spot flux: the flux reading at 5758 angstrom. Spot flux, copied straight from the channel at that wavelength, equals 10.96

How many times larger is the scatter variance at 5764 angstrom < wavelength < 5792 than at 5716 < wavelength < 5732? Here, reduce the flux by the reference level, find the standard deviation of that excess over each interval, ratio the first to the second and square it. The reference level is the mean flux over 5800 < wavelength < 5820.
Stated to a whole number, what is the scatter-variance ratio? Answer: 5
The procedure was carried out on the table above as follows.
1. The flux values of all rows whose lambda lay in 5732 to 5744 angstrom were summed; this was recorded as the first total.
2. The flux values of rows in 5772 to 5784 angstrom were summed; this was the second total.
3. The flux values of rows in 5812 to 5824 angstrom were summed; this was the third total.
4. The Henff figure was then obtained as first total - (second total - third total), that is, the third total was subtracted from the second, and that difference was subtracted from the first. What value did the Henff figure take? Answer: 32.6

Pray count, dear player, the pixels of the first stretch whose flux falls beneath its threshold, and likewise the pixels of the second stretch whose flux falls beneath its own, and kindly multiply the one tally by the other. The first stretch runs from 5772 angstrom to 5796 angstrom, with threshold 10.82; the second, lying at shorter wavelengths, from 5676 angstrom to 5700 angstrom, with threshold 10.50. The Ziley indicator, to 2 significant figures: 15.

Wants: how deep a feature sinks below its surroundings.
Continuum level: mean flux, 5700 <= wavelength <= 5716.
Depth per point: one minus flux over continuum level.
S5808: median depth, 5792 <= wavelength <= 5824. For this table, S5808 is 0.02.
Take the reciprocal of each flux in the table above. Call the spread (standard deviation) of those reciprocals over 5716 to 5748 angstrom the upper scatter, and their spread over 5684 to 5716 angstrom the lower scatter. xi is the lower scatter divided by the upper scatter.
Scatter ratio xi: 1.3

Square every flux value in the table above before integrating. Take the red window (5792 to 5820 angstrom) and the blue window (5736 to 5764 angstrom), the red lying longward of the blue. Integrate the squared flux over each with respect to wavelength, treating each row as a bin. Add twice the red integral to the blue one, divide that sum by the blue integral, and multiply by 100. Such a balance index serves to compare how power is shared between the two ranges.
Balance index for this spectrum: 276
